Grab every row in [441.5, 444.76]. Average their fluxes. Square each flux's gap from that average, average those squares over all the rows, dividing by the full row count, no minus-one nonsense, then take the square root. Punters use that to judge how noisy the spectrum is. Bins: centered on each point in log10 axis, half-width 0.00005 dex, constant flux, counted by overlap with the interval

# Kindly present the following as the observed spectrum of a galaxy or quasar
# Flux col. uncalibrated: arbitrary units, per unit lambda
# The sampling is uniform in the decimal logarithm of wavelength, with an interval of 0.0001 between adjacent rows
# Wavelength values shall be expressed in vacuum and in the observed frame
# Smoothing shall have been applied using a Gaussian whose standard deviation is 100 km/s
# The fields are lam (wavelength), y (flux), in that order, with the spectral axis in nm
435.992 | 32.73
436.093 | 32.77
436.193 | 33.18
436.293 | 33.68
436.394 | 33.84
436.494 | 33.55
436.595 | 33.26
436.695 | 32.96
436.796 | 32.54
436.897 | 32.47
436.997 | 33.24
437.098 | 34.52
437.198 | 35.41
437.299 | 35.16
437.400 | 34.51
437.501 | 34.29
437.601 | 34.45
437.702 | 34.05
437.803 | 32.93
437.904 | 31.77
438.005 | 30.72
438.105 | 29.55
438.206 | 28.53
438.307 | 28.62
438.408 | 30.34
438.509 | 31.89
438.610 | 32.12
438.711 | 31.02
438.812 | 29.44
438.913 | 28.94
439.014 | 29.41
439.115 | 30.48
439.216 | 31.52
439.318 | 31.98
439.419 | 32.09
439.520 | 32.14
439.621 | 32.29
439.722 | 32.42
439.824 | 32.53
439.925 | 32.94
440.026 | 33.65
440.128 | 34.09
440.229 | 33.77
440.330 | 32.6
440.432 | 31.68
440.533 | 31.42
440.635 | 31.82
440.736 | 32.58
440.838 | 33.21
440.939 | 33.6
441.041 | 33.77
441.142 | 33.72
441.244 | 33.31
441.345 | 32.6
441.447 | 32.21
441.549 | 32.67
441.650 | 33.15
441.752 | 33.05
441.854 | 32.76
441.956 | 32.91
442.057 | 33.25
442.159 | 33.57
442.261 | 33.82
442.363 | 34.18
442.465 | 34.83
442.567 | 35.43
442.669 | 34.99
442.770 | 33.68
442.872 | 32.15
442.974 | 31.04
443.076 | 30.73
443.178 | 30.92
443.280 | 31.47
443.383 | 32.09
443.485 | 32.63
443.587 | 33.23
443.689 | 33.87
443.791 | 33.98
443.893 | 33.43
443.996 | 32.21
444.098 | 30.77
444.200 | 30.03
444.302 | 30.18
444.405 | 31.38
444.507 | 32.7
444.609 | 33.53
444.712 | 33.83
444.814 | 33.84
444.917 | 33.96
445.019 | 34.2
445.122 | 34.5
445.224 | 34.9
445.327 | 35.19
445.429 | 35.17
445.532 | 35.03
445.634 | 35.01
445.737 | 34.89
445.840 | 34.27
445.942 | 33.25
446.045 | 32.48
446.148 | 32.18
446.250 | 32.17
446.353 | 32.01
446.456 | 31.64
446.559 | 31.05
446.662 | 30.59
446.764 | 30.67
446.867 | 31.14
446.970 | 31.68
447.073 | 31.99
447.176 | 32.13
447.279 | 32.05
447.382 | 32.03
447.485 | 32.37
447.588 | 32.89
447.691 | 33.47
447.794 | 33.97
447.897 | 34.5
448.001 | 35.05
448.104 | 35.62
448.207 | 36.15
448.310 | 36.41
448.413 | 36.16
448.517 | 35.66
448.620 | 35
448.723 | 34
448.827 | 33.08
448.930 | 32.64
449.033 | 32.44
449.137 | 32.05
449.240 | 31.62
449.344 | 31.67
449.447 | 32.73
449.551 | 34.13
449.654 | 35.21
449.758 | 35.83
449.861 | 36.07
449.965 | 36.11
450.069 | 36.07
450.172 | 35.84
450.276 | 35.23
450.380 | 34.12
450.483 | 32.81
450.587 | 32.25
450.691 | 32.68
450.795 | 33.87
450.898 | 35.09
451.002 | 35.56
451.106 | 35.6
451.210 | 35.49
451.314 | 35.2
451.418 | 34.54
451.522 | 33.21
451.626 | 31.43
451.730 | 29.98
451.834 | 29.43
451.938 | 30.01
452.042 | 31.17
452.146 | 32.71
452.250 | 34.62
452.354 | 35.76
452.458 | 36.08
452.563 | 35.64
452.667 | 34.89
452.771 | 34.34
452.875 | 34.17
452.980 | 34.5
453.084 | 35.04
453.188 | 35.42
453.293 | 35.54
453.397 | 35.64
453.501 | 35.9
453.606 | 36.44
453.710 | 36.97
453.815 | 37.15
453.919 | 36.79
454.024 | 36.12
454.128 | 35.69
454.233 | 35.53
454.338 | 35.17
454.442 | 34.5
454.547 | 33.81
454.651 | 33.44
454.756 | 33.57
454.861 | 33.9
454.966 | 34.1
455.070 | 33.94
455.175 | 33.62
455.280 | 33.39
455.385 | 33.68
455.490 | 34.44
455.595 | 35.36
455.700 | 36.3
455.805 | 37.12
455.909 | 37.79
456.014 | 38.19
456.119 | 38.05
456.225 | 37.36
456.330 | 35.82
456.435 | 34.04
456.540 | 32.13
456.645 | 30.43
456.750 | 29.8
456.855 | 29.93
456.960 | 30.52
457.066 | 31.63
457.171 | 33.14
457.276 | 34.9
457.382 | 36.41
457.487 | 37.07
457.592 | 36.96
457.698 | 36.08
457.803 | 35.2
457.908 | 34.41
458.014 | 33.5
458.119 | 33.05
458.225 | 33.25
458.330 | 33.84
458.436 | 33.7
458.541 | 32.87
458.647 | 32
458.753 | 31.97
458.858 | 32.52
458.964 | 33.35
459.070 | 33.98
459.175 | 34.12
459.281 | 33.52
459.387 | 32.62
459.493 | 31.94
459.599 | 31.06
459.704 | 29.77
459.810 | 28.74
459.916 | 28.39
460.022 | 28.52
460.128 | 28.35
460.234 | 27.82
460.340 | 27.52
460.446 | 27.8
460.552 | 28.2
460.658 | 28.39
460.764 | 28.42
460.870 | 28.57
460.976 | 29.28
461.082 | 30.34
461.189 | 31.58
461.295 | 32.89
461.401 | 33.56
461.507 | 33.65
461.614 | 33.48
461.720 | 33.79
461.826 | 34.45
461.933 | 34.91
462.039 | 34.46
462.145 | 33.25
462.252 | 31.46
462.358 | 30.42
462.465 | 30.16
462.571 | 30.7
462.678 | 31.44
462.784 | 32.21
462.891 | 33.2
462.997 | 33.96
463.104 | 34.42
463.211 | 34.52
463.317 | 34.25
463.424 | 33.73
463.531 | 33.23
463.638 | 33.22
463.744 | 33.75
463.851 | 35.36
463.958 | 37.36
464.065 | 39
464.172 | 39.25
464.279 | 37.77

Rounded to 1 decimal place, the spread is 1.4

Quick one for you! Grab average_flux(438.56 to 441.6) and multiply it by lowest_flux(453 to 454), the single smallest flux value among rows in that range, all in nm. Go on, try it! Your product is 1128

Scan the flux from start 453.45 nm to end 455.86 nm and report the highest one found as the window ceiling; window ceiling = 37.15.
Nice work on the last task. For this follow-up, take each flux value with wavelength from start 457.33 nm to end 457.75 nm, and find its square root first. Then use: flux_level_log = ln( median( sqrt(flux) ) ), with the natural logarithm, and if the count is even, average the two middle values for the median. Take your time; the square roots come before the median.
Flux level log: 1.80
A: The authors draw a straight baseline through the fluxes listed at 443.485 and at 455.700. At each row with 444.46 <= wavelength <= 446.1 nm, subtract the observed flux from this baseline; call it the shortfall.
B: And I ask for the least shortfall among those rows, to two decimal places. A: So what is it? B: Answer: -2.01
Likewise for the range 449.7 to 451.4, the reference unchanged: -1.53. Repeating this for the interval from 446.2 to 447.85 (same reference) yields -0.05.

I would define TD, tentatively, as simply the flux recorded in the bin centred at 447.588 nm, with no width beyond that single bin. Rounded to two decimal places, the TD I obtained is 32.89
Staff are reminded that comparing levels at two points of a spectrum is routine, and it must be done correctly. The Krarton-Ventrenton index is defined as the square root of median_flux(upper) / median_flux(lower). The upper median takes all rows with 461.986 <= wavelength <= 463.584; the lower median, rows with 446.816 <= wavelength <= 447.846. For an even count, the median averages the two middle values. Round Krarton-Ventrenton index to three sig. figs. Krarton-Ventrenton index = 1.02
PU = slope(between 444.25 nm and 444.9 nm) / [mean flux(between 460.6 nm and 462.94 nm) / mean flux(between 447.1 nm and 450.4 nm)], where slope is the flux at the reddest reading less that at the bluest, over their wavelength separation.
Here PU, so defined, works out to 8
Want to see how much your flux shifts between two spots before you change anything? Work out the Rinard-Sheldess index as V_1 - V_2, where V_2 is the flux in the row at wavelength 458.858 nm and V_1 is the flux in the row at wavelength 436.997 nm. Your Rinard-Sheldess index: 0.7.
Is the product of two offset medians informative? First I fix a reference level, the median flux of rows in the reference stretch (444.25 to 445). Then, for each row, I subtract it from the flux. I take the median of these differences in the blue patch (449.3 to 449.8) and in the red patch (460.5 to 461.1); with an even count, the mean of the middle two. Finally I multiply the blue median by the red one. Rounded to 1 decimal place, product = -3.0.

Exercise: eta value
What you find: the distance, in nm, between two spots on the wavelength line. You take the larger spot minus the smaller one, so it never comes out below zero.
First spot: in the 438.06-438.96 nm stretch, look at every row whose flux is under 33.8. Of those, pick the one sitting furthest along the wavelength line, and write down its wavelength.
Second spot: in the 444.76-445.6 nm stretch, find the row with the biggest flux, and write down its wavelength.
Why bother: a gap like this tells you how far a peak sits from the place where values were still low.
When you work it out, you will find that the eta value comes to 6.41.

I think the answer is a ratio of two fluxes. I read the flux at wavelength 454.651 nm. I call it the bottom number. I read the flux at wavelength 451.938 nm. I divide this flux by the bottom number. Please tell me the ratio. 0.90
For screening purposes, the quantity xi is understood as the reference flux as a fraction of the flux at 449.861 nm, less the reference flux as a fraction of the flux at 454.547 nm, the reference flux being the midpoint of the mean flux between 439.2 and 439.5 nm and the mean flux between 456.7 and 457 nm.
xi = -0.06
